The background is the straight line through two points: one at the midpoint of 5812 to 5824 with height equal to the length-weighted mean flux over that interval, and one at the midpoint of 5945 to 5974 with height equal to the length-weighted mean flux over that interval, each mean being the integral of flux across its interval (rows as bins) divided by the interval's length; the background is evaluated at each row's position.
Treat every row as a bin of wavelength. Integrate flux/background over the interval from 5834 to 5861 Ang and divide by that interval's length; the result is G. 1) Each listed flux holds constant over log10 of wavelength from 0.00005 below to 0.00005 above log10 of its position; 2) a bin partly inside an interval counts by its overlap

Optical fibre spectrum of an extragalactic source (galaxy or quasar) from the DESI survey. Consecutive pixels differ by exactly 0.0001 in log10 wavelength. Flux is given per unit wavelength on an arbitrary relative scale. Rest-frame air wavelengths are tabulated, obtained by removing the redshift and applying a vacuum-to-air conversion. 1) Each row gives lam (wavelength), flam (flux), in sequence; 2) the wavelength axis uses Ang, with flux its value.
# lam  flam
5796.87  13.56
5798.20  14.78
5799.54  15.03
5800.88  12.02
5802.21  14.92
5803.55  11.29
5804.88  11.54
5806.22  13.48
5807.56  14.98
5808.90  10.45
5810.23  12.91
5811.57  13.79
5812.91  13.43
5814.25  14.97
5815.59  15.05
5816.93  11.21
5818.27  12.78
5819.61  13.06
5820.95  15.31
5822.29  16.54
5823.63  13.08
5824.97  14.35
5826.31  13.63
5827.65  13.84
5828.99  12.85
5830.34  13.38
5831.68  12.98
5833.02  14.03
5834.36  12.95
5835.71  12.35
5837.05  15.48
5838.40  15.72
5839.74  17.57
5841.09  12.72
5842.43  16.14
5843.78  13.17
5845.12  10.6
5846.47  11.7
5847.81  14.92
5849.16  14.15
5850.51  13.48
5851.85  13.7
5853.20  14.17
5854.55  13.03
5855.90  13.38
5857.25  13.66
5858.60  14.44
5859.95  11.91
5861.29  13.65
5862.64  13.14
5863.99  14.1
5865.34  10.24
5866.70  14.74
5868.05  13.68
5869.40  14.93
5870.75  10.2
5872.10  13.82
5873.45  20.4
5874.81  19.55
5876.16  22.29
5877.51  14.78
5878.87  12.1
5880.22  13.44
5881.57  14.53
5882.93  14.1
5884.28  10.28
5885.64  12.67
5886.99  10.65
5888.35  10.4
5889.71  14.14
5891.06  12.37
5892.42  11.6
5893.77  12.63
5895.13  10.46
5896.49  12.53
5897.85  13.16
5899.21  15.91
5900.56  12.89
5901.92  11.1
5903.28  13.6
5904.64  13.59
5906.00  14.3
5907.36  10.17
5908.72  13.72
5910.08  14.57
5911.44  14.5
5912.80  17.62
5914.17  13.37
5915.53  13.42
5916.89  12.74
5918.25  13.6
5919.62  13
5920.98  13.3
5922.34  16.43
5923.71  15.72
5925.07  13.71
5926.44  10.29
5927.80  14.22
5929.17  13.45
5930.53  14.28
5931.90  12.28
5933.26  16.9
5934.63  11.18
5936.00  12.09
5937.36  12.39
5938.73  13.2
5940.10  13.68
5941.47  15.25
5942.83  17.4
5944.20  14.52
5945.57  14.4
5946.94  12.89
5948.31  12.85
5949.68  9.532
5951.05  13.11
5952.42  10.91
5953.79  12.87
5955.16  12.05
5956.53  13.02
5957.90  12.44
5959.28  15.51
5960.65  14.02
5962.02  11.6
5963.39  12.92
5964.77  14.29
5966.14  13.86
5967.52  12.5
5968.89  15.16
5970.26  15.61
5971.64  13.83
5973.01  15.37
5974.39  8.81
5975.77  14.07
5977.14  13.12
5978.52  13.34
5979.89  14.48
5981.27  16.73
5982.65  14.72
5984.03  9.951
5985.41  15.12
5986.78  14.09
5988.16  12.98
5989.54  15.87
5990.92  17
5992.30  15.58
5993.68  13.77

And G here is 1.00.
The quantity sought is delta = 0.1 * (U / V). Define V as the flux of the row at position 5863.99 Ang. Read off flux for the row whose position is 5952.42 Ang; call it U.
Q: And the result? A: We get 0.077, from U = 10.91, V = 14.1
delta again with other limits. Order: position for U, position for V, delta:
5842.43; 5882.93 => 0.114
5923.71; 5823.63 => 0.120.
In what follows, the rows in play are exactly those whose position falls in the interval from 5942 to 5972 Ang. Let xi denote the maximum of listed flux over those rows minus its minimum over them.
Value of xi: 7.9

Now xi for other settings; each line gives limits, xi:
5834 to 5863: 7.0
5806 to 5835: 6.1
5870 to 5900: 12.1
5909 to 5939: 7.3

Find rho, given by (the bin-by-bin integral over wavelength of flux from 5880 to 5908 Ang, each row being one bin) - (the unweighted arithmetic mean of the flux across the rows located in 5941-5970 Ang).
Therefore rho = 339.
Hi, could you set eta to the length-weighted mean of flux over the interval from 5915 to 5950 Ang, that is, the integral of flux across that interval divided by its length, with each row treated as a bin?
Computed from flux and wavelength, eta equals 13.6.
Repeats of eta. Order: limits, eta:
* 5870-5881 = 15.8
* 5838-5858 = 13.9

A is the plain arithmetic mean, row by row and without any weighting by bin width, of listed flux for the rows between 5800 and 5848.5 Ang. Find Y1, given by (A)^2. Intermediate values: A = 13.6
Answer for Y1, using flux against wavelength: 185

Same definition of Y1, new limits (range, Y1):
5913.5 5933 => 184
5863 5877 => 237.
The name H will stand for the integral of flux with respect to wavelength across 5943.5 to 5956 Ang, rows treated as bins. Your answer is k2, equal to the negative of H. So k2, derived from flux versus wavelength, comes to -157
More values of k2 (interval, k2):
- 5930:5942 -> -161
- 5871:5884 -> -205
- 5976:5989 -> -180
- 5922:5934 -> -169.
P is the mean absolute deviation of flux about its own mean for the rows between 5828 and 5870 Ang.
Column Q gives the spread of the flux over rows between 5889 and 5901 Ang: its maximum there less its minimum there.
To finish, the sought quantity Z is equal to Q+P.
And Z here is 6.5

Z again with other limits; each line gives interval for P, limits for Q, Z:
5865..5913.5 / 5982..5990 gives 7.9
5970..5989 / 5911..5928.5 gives 8.8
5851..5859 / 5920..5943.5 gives 7.5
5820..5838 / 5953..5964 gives 4.9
